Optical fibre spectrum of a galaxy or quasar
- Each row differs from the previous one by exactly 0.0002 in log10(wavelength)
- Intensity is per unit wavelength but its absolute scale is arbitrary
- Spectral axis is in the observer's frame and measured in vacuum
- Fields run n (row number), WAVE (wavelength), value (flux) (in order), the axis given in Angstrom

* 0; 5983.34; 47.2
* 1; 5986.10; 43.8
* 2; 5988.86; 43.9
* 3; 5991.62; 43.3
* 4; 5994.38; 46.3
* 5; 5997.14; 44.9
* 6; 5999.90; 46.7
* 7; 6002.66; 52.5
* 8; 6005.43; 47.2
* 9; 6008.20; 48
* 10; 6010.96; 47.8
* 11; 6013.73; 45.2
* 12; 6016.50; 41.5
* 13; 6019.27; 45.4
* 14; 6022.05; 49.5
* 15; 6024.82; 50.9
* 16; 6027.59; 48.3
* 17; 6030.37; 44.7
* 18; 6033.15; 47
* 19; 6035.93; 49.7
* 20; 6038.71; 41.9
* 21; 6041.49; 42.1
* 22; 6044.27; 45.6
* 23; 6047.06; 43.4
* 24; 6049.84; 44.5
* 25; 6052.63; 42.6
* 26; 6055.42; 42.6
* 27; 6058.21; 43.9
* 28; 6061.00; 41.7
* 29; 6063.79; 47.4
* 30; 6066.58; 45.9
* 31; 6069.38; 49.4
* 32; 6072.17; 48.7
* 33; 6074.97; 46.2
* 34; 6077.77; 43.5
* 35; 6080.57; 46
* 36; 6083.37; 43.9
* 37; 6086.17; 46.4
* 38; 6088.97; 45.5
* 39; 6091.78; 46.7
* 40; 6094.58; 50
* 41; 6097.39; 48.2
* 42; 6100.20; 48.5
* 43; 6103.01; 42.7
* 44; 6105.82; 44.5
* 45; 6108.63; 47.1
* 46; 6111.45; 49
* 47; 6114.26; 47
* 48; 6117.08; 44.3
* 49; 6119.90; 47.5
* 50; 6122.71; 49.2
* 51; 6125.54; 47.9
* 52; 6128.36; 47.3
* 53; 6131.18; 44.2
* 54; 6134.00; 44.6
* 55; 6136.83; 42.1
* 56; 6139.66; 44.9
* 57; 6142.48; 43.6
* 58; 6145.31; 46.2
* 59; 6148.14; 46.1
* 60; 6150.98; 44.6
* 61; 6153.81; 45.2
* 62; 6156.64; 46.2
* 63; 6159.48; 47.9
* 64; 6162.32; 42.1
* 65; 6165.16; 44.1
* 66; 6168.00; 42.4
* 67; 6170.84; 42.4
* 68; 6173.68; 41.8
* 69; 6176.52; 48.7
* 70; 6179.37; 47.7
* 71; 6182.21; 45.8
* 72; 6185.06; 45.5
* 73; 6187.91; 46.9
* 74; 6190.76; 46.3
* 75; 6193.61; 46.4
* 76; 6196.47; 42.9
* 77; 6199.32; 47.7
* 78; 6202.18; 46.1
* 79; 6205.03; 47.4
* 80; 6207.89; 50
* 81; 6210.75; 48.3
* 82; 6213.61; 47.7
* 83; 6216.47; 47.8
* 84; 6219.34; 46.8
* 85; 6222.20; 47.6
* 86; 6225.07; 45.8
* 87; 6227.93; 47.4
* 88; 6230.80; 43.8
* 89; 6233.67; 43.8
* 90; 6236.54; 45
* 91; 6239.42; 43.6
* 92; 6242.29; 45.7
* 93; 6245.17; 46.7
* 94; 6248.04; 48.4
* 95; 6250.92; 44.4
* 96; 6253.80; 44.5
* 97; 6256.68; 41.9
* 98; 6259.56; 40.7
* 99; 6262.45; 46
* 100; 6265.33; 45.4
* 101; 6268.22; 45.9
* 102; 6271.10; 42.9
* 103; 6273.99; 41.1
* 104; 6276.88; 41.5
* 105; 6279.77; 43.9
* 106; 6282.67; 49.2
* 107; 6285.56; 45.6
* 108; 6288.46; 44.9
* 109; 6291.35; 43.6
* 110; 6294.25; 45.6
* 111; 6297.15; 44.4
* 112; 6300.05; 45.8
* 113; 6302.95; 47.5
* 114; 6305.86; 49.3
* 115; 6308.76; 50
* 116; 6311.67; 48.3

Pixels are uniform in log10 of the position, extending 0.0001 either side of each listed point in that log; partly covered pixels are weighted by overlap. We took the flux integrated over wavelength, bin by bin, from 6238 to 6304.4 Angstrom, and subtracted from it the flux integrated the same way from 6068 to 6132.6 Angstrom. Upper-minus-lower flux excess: -44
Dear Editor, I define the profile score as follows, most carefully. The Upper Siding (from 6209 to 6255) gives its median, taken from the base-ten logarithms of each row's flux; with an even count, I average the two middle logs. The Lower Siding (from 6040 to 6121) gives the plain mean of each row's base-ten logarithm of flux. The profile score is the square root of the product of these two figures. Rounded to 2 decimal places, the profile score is 1.66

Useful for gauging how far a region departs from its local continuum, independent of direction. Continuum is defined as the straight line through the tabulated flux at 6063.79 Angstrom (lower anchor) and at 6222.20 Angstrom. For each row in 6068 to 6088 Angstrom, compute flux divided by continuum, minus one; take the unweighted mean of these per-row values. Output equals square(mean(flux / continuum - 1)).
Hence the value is 0.0006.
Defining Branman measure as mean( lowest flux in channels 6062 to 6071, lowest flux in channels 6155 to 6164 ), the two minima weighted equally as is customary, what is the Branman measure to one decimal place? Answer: 44.0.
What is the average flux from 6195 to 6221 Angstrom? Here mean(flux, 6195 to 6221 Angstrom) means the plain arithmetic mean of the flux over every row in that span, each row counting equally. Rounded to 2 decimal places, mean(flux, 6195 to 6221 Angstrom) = 47.19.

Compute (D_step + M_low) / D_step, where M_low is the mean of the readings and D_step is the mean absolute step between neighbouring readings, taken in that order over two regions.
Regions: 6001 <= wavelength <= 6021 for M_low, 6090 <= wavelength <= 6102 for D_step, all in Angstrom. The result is 27.0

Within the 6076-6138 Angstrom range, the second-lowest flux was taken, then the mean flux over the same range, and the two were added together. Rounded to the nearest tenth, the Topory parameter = 88.9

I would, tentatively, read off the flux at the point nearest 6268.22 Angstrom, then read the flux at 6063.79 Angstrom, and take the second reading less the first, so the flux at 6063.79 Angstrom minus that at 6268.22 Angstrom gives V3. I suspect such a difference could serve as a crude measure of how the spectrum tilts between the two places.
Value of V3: 1.5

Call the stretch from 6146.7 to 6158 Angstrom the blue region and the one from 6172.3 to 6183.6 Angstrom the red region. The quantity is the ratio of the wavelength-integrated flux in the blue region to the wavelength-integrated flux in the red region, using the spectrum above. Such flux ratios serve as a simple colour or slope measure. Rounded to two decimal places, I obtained 0.99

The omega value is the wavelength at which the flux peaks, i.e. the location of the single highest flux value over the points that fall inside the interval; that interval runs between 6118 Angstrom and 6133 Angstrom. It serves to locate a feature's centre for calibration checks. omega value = 6122.71 Angstrom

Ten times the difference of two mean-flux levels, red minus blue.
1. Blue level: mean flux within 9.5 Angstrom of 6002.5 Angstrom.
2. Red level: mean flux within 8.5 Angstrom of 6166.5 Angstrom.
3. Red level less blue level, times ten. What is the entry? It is -42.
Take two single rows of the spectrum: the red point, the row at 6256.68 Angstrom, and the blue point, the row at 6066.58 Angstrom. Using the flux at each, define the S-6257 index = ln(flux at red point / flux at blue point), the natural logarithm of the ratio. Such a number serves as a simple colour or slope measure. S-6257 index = -0.091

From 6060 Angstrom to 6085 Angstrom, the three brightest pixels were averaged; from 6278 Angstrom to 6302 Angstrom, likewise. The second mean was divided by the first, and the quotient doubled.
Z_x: 1.93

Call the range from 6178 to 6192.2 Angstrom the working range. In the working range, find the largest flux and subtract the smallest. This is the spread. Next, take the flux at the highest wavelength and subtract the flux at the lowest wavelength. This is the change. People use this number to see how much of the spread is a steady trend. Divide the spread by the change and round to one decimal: -1.6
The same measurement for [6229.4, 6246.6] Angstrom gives 1.1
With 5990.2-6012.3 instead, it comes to 2.0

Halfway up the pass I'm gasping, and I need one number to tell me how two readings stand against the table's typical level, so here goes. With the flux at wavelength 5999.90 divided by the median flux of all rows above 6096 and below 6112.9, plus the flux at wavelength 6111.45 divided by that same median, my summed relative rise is 2.01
